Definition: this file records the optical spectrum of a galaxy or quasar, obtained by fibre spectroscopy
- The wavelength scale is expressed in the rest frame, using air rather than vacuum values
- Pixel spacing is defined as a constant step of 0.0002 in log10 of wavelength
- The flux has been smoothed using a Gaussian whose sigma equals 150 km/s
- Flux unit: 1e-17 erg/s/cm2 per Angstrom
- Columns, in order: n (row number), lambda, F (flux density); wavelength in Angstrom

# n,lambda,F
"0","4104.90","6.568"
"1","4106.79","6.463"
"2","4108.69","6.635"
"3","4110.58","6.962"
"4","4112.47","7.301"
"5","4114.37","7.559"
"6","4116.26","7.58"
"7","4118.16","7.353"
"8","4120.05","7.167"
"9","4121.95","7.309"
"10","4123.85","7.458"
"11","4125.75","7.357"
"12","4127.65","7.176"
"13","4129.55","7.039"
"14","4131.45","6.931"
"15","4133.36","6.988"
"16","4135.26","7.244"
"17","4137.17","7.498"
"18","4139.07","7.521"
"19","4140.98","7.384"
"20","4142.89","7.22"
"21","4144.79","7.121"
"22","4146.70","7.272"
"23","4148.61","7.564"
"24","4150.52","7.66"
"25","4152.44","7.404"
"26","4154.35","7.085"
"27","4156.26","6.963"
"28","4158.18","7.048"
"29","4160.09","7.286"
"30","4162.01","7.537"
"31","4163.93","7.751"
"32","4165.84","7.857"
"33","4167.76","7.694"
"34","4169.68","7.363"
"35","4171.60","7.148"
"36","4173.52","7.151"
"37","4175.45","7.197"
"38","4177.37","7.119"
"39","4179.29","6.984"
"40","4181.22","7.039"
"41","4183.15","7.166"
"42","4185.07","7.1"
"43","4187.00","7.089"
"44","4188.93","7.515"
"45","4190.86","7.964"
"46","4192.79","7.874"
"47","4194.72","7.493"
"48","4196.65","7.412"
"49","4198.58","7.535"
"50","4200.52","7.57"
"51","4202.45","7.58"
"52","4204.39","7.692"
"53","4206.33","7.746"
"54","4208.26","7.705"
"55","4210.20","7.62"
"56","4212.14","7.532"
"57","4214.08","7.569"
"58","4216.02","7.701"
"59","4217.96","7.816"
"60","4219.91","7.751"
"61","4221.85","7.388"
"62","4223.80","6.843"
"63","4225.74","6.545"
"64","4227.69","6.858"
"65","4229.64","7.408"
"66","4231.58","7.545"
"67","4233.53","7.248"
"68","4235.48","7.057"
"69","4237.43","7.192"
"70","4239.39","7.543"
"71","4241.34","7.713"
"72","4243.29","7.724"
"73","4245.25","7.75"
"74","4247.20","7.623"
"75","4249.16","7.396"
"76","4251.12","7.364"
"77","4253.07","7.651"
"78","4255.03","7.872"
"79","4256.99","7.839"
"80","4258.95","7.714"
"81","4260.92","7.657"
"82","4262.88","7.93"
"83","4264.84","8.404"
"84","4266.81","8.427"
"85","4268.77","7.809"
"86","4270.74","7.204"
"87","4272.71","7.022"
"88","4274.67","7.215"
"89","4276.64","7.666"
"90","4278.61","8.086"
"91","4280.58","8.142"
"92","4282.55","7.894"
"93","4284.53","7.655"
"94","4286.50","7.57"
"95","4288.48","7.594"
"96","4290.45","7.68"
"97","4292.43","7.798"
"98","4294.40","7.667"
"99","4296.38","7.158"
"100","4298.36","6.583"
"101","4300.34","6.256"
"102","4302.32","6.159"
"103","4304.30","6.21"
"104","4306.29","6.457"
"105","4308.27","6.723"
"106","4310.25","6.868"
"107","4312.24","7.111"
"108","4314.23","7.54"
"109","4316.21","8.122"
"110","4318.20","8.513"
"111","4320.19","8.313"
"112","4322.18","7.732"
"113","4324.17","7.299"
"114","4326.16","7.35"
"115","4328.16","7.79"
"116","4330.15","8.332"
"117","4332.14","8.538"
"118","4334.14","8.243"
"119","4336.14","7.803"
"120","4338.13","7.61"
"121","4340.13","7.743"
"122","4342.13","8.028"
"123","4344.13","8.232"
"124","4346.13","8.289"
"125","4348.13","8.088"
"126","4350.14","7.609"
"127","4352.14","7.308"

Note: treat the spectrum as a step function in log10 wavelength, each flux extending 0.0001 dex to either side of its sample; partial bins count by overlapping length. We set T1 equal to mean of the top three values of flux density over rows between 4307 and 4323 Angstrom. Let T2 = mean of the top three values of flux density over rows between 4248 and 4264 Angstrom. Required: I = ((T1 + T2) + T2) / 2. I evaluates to 12.0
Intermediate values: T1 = 8.3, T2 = 7.88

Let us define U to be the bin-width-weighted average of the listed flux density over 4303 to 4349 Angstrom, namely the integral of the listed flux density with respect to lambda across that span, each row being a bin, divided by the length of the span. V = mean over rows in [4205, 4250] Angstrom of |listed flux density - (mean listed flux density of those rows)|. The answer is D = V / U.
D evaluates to 0.035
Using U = 7.7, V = 0.268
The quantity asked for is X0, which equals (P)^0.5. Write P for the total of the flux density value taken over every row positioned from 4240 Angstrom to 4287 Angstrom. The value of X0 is 13.6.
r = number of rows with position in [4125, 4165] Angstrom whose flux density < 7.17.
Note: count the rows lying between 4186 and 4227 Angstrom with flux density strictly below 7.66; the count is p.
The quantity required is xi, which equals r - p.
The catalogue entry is -6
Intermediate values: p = 13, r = 7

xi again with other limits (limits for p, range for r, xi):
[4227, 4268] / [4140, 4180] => -4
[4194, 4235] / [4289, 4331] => -6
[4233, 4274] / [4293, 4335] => -2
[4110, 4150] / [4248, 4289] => -20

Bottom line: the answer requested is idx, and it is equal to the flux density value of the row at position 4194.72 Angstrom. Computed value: 7.493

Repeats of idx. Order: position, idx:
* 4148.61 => 7.564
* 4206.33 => 7.746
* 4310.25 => 6.868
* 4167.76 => 7.694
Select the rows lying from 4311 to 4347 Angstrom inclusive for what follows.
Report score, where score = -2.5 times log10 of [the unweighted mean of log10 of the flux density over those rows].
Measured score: 0.117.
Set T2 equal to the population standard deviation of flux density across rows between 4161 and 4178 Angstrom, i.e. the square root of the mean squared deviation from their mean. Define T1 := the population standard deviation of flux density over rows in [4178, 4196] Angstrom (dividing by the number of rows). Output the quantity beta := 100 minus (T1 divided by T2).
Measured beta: 98.7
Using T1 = 0.35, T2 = 0.27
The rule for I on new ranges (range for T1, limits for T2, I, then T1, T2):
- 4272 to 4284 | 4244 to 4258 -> 11.8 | 8.0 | 7.82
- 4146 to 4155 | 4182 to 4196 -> 11.6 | 7.5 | 7.78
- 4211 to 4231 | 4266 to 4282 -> 12.1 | 7.8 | 8.22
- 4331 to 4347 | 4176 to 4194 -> 12.0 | 8.4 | 7.78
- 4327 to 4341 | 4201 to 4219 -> 11.9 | 8.4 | 7.76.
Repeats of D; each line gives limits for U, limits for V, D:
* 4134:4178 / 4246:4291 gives 0.035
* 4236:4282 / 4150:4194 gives 0.036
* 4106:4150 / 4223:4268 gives 0.047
